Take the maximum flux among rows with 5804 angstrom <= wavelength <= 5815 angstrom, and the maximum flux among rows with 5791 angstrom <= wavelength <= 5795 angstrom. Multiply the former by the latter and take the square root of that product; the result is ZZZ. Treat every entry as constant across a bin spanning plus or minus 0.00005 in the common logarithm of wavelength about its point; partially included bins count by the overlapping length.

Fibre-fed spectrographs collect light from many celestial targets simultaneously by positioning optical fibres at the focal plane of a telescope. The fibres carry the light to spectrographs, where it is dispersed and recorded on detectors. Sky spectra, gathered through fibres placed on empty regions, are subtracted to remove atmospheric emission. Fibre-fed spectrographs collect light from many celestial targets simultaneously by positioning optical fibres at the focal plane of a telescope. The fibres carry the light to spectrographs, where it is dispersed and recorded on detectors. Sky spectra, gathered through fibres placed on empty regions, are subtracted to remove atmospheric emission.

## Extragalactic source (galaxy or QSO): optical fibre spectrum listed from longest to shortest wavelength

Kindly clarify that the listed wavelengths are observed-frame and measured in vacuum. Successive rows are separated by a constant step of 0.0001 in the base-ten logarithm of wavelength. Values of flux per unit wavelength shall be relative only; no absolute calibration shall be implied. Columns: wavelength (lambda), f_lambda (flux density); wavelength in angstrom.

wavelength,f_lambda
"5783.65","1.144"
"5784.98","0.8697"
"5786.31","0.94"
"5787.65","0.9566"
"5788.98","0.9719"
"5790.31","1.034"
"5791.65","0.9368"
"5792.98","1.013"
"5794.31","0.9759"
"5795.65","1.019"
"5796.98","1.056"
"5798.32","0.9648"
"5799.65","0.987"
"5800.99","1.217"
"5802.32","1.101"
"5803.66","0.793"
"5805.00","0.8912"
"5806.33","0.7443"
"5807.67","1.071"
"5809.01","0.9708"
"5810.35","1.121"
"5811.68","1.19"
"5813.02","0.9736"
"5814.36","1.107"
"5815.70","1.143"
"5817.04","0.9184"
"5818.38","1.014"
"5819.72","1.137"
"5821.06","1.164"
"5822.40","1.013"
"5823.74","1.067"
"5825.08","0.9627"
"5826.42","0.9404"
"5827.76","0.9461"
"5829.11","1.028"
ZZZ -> 1.10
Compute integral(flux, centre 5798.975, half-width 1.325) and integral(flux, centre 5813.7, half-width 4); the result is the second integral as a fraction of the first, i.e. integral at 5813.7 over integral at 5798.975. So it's 3.3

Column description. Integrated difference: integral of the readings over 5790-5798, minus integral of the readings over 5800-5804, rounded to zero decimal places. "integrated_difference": 4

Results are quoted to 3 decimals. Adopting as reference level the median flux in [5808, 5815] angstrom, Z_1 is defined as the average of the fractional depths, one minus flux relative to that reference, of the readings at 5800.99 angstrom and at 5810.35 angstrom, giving -0.056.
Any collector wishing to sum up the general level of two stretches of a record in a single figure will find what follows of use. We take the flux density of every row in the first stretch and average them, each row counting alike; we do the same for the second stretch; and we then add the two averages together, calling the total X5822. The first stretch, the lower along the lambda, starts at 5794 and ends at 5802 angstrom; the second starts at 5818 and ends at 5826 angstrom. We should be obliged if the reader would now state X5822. 2.10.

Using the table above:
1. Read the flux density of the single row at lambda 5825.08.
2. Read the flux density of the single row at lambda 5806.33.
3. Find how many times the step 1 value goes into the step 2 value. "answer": 0.77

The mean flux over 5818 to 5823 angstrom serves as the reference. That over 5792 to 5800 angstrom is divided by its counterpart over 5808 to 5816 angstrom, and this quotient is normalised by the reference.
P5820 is 0.85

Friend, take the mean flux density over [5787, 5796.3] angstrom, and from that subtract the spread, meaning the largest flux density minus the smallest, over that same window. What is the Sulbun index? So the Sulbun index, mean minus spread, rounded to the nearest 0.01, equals 0.89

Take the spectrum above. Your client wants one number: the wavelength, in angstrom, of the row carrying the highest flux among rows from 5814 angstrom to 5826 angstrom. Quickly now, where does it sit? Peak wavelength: 5821.06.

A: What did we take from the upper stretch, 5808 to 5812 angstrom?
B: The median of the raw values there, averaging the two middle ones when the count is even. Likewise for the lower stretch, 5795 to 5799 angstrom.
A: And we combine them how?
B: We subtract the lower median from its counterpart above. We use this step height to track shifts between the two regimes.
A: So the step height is 0.10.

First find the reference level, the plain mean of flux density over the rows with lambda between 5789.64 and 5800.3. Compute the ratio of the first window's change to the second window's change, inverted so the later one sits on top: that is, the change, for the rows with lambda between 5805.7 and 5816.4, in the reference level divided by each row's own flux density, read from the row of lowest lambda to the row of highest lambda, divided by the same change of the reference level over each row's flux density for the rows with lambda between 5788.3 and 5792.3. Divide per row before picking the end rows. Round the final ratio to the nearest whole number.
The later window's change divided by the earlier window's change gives -12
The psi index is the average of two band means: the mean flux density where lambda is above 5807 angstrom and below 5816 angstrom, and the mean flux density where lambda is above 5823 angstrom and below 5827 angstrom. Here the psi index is 1.04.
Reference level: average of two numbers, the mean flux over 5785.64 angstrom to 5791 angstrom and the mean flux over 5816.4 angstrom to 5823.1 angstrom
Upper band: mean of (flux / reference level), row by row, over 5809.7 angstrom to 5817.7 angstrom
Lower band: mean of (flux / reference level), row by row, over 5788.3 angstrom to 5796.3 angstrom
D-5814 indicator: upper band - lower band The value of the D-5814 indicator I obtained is 0.08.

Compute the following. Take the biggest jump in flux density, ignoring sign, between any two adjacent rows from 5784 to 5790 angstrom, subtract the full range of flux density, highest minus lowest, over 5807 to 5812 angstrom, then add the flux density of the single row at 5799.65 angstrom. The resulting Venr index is 0.84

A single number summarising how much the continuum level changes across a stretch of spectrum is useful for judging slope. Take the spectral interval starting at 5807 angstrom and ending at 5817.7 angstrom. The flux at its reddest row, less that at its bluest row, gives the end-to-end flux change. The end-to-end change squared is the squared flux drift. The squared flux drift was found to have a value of 0.023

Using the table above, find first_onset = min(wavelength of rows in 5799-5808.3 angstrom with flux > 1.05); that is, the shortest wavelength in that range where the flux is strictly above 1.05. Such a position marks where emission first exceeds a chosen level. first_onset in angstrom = 5800.99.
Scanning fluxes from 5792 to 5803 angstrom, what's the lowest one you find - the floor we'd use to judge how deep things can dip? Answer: 0.9648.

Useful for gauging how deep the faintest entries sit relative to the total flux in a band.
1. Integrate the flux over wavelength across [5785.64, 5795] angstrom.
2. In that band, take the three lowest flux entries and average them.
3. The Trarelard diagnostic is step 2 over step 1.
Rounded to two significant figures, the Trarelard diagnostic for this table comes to 0.10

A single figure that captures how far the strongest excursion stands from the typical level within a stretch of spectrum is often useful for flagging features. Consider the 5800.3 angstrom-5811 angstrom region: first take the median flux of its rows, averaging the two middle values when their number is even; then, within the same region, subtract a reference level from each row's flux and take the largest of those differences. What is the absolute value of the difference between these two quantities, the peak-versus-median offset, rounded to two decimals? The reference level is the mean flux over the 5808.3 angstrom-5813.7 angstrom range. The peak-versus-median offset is 0.87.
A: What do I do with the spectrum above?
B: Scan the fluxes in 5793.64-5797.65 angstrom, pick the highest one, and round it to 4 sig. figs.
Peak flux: 1.056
